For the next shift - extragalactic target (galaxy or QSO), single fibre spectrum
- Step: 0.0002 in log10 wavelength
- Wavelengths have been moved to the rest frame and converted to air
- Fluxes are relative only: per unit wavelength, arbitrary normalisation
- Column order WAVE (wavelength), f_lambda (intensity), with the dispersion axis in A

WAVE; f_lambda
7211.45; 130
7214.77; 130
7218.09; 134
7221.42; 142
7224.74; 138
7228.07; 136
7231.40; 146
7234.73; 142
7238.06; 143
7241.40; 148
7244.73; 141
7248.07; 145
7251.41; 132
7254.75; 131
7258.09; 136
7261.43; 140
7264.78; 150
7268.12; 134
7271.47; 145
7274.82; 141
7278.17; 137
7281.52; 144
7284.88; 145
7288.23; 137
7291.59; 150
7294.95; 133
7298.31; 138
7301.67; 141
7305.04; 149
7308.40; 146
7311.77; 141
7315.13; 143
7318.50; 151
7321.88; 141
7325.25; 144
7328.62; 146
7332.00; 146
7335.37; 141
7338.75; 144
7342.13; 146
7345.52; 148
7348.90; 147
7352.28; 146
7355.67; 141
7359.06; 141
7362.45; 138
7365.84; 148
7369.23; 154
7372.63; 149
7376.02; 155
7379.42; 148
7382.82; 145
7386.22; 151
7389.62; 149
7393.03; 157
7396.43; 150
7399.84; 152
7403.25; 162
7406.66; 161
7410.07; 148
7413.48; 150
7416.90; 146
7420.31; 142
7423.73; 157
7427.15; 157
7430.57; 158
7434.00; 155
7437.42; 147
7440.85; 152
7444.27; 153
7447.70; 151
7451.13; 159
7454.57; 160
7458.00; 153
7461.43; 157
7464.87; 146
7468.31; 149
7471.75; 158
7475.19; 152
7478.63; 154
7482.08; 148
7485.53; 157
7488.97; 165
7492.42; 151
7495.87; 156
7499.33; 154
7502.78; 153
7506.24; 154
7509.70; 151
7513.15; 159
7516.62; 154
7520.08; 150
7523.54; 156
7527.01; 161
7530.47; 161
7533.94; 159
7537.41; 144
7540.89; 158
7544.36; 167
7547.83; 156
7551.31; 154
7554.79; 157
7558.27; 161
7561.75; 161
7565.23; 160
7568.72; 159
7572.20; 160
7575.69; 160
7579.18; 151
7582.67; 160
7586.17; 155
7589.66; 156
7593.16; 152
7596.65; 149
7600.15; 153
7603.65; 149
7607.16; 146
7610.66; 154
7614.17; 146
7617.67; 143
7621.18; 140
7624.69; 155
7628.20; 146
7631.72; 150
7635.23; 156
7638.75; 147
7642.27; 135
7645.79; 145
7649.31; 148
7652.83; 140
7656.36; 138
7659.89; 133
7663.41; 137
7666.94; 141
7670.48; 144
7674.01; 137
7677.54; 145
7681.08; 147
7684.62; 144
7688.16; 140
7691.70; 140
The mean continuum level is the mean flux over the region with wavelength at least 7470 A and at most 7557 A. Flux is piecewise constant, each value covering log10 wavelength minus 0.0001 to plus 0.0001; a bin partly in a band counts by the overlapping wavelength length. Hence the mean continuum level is 156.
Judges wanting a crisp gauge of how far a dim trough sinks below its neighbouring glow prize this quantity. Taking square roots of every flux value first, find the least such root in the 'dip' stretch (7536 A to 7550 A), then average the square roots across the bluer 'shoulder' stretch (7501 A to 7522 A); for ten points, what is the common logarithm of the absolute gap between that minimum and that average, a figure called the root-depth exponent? -0.41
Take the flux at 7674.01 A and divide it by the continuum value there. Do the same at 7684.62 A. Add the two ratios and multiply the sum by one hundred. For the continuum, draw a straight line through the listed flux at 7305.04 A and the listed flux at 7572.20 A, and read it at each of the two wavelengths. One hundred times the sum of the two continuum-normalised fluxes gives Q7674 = 171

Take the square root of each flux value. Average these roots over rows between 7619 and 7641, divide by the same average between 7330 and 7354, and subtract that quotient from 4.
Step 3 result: 2.99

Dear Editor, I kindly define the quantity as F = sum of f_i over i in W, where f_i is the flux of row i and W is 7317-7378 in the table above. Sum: 2626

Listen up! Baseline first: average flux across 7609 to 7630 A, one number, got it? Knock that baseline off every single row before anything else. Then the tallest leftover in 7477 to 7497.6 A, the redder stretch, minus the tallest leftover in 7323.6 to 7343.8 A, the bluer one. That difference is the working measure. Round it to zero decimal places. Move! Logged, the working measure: 19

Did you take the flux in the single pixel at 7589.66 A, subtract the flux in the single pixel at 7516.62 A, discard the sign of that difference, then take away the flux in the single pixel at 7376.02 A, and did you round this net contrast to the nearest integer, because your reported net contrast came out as -153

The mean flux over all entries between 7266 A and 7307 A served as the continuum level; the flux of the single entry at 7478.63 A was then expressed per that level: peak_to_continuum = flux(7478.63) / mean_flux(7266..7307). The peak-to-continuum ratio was 1.09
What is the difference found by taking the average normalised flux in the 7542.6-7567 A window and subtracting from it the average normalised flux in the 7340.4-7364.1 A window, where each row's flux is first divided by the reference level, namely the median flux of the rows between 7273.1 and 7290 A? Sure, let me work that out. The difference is 0.11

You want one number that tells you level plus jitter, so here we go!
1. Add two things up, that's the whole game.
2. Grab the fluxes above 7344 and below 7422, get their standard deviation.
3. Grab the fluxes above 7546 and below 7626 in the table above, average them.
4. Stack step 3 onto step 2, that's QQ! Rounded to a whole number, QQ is 160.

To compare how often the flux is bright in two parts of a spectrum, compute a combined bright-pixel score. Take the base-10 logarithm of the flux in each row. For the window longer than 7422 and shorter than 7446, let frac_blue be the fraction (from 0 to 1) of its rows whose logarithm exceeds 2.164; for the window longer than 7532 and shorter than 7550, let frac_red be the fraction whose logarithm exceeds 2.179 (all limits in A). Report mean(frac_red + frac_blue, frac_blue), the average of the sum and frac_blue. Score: 1.4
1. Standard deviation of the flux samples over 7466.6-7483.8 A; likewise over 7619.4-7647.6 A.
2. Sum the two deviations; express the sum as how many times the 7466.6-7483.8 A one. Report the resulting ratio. 2.8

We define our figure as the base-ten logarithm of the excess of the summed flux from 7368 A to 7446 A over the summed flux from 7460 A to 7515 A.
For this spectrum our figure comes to 3.01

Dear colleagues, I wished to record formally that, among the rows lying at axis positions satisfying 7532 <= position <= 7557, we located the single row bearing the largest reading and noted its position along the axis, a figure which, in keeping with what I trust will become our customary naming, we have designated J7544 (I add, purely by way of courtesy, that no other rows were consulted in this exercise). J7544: 7544.36 A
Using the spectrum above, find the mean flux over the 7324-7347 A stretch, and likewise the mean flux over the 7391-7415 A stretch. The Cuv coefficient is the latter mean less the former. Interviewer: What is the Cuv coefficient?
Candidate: 9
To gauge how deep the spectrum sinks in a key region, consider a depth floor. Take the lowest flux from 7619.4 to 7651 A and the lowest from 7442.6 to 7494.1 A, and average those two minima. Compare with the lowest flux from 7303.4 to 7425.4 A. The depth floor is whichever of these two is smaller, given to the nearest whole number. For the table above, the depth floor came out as 138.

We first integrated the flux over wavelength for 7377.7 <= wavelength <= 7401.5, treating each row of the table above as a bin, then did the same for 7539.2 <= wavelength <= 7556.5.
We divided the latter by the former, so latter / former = 0.77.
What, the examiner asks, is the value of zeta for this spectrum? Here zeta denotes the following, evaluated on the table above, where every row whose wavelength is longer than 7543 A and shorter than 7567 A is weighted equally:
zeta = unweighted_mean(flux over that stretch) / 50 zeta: 3.2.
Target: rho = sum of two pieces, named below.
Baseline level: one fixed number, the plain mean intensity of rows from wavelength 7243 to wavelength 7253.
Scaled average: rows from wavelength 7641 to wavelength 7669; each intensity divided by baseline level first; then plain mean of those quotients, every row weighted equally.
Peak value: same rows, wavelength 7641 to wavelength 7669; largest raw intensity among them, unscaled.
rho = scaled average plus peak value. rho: 149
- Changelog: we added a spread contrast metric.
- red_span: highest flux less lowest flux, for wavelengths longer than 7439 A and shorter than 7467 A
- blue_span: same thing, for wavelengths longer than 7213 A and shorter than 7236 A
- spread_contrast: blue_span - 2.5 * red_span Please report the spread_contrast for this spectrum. -19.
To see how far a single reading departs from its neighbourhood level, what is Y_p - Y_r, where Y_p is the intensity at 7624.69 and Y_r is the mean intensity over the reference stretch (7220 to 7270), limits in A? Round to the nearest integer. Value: 15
